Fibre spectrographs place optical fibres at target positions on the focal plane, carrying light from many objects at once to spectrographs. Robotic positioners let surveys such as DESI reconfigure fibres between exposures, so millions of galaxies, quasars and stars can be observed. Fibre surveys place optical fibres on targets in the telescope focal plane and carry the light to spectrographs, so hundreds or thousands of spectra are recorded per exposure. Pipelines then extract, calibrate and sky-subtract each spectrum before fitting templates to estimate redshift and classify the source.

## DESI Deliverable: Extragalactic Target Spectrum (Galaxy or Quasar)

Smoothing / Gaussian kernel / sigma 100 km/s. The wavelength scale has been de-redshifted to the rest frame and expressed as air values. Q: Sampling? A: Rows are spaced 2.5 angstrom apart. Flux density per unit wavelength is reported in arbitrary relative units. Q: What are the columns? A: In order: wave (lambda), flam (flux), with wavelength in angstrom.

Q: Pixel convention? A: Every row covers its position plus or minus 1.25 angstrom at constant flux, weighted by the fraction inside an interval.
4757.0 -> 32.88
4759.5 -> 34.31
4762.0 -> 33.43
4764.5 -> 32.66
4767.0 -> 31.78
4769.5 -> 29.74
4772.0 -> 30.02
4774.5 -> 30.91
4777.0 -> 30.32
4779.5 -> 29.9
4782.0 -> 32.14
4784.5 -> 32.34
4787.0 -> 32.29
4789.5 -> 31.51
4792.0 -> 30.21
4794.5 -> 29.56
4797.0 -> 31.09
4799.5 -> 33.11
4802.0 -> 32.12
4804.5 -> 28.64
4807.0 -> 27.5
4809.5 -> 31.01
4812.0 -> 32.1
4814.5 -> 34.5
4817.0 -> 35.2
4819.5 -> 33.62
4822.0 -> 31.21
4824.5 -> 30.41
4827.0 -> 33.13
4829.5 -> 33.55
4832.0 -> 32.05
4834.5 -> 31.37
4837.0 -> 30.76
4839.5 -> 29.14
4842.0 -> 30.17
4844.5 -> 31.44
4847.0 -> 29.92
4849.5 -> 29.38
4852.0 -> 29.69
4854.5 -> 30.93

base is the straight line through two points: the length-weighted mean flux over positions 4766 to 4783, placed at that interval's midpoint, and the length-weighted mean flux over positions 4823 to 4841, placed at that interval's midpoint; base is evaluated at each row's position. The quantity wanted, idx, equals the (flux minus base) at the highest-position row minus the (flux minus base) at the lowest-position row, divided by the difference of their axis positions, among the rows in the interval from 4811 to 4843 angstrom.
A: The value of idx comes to -0.08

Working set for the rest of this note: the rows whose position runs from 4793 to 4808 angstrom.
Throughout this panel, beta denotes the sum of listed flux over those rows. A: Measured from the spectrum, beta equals 182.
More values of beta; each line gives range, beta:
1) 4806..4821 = 194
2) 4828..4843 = 187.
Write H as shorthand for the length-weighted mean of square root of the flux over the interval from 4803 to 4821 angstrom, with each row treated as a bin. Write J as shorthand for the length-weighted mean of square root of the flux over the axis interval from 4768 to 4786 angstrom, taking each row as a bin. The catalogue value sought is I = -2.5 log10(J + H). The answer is -2.62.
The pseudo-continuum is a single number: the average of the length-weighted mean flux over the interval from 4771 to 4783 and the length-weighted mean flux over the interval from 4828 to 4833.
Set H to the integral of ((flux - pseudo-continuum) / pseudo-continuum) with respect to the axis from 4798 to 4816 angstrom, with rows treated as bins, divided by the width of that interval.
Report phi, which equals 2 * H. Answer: -0.026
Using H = -0.013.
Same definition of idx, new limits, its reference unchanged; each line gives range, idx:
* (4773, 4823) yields -0.01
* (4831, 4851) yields -0.17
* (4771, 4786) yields 0.17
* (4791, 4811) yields 0.03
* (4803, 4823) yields 0.13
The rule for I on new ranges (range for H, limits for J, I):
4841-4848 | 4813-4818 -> -2.64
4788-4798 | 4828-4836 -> -2.62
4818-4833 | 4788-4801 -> -2.63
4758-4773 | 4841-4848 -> -2.62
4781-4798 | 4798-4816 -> -2.62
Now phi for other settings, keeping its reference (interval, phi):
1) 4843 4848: -0.066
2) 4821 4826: -0.053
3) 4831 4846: -0.061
